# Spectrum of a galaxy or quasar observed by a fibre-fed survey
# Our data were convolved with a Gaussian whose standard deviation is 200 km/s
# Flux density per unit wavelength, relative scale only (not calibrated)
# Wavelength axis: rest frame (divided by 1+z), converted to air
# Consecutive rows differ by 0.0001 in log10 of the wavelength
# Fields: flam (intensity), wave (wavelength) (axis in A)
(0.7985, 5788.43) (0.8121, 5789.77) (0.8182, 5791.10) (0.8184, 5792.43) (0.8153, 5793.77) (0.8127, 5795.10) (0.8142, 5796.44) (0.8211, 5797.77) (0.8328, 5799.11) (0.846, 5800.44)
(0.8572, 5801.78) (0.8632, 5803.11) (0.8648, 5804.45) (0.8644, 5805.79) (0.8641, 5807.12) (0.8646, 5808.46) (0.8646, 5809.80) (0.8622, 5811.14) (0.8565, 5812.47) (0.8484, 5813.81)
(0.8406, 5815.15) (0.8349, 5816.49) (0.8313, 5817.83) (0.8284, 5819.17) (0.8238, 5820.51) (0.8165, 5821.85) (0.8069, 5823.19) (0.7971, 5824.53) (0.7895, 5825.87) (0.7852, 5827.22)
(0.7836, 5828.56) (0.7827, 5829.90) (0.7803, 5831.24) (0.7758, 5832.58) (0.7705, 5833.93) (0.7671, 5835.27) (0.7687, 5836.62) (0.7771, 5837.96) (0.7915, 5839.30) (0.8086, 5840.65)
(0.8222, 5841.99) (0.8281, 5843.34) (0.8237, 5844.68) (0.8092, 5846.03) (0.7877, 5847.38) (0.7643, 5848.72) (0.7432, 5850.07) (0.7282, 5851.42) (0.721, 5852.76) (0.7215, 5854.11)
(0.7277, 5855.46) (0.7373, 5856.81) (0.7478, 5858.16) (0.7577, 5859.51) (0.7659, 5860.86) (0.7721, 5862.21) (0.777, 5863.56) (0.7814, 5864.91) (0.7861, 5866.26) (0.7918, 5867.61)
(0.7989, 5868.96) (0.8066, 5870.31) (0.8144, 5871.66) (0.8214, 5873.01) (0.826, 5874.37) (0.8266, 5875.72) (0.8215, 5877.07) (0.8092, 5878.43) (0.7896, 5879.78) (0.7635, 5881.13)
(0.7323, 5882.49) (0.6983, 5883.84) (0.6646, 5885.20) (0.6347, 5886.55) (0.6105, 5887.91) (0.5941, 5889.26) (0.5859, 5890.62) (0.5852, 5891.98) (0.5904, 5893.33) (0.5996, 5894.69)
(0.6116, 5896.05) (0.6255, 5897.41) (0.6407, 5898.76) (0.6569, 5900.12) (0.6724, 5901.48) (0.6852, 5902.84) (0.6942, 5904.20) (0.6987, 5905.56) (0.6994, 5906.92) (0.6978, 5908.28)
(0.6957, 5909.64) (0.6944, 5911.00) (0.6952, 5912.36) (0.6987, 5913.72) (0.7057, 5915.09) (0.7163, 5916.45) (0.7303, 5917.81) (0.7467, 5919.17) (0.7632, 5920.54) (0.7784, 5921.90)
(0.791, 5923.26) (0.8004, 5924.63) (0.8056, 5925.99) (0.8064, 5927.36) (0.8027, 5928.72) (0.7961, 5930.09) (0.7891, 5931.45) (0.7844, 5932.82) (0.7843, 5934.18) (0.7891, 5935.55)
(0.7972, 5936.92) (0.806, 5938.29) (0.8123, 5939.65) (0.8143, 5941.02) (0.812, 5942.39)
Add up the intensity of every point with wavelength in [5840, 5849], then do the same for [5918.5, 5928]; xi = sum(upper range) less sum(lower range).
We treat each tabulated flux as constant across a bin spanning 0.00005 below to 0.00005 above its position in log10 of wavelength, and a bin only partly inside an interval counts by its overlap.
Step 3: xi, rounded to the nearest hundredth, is -0.15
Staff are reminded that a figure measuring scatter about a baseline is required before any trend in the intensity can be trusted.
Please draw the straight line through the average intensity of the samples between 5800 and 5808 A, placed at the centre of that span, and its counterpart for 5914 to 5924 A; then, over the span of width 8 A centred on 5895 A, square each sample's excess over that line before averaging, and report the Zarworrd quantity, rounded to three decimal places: 0.027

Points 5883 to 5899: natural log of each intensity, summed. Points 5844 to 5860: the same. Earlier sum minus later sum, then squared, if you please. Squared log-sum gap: 5.7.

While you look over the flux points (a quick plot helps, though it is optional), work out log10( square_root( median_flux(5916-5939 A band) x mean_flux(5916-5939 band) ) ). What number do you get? -0.10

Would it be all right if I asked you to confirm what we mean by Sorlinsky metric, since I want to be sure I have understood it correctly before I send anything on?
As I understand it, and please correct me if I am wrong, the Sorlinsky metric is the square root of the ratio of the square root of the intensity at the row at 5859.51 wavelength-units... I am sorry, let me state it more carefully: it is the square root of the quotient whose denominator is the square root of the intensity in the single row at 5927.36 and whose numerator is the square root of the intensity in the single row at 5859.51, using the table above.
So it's 0.98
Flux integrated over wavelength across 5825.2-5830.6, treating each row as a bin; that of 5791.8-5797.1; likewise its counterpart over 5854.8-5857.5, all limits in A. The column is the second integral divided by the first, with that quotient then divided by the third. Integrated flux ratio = 0.52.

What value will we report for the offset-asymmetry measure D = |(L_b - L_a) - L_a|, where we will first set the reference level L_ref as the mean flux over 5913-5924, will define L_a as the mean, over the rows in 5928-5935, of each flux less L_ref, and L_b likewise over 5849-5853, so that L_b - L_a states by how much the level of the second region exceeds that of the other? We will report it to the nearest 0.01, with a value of 0.11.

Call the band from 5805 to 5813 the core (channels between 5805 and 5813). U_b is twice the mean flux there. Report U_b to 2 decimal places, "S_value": 1.73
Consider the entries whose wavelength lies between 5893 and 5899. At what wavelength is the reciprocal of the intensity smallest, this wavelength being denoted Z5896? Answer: 5898.76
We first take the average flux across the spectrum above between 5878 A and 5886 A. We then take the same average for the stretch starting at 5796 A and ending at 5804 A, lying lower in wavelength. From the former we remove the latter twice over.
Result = -0.94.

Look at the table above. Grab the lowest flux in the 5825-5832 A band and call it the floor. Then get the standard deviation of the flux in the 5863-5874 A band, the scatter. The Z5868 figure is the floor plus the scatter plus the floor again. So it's 1.58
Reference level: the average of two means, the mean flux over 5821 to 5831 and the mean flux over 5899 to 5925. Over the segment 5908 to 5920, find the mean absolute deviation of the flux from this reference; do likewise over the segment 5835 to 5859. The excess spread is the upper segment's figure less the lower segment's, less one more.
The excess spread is -0.99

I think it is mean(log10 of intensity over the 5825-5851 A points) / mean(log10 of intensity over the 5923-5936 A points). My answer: 1.0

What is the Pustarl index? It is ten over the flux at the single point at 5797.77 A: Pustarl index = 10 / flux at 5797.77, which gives 12.2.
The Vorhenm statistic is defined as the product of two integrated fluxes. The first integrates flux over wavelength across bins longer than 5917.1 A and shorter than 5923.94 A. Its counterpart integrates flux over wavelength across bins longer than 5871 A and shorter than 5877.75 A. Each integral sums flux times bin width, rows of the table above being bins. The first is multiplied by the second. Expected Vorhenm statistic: 28.9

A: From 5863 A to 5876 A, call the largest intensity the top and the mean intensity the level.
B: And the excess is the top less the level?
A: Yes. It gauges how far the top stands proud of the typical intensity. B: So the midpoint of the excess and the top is 0.425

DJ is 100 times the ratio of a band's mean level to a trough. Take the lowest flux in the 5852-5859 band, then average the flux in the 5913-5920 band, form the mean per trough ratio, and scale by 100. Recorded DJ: 100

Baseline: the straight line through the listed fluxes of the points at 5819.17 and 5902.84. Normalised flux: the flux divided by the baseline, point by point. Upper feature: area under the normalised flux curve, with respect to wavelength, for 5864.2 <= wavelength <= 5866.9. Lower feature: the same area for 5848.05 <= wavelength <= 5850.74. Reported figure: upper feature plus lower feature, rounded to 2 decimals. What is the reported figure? 5.44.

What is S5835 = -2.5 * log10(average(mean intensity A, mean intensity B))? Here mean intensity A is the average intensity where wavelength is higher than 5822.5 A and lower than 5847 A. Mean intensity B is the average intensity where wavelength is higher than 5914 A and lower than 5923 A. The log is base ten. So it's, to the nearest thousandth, 0.289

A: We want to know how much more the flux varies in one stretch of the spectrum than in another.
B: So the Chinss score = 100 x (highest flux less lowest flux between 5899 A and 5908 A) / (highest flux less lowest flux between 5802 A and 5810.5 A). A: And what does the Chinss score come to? 2656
